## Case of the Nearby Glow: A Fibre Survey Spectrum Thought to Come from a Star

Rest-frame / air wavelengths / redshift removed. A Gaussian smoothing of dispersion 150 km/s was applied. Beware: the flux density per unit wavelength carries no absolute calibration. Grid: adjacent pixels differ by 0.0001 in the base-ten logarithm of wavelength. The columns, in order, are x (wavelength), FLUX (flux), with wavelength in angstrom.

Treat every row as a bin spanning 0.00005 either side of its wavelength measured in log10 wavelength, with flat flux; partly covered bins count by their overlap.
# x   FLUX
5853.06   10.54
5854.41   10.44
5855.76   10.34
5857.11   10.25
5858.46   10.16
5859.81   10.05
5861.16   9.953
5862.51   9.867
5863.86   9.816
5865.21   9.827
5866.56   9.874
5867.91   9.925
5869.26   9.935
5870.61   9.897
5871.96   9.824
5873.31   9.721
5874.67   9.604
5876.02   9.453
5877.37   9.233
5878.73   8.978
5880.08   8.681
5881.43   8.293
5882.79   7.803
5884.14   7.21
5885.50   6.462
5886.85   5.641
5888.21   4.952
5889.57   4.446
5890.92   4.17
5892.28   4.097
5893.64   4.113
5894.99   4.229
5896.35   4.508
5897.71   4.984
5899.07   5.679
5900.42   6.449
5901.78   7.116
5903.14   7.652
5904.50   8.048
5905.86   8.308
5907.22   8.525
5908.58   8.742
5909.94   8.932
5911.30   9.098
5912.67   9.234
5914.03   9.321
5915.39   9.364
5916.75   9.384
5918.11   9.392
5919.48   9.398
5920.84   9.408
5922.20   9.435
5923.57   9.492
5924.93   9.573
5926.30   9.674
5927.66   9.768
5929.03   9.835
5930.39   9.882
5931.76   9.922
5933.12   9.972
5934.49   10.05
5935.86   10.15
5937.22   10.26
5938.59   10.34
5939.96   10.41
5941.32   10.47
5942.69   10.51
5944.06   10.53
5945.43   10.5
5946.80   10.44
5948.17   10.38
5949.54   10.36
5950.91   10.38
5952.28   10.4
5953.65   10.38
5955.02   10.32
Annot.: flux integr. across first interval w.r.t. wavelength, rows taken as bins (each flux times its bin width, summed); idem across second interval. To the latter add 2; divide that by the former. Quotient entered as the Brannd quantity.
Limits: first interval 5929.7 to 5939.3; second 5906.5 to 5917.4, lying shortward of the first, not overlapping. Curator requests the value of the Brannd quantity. 1.0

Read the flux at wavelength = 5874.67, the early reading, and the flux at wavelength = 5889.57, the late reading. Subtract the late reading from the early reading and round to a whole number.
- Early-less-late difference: 5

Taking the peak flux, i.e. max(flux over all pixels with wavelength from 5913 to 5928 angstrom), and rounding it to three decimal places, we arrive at 9.768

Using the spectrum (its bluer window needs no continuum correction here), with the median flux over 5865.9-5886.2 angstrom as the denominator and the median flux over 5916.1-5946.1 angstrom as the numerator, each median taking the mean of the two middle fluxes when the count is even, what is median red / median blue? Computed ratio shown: 1.05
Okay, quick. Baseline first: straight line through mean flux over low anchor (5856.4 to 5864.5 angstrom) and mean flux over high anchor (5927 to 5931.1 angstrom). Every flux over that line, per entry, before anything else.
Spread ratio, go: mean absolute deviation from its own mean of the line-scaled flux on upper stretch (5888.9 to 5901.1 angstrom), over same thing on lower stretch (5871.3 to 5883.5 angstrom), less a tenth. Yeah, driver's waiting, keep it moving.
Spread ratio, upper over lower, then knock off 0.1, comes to 1.1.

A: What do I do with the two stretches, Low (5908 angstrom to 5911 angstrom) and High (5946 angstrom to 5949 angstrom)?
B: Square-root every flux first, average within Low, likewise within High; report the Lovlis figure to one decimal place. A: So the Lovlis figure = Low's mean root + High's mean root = 6.2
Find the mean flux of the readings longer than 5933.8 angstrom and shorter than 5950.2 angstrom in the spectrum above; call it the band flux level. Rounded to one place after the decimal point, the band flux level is 10.4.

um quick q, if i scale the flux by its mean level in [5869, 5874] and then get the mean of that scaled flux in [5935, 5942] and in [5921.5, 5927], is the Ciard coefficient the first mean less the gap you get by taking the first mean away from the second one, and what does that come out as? 1.13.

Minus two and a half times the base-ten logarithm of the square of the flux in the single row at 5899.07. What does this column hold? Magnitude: -3.77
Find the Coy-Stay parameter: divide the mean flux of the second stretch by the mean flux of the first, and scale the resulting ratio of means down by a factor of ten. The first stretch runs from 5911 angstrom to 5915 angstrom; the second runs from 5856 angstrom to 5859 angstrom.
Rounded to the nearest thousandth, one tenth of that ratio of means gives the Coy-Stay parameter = 0.111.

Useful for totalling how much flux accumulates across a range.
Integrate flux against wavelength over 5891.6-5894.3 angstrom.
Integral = 11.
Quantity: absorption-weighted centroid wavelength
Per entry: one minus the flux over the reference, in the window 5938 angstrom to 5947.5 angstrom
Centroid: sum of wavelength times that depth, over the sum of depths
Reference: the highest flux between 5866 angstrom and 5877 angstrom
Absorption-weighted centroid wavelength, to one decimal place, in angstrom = 5942.9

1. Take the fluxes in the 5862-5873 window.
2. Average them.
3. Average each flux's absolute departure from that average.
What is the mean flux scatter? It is 0.0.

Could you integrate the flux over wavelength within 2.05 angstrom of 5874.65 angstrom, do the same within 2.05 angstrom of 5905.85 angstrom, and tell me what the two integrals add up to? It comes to 73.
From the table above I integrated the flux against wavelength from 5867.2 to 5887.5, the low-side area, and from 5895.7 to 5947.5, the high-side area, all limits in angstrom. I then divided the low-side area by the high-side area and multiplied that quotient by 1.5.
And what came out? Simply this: 0.6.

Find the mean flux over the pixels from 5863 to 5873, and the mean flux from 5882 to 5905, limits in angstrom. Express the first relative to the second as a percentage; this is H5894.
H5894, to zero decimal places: 172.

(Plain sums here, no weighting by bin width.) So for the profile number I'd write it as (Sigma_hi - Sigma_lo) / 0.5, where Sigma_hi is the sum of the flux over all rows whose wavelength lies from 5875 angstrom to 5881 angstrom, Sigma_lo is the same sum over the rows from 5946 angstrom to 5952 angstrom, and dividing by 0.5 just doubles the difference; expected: -10.4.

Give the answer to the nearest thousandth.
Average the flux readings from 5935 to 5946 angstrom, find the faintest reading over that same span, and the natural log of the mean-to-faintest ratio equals 0.024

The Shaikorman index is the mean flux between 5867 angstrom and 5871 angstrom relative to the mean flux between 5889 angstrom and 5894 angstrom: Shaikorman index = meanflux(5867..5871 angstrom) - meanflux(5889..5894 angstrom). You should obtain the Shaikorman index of 5.7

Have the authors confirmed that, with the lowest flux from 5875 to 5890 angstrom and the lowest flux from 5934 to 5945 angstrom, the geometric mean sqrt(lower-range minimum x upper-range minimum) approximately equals 6.68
